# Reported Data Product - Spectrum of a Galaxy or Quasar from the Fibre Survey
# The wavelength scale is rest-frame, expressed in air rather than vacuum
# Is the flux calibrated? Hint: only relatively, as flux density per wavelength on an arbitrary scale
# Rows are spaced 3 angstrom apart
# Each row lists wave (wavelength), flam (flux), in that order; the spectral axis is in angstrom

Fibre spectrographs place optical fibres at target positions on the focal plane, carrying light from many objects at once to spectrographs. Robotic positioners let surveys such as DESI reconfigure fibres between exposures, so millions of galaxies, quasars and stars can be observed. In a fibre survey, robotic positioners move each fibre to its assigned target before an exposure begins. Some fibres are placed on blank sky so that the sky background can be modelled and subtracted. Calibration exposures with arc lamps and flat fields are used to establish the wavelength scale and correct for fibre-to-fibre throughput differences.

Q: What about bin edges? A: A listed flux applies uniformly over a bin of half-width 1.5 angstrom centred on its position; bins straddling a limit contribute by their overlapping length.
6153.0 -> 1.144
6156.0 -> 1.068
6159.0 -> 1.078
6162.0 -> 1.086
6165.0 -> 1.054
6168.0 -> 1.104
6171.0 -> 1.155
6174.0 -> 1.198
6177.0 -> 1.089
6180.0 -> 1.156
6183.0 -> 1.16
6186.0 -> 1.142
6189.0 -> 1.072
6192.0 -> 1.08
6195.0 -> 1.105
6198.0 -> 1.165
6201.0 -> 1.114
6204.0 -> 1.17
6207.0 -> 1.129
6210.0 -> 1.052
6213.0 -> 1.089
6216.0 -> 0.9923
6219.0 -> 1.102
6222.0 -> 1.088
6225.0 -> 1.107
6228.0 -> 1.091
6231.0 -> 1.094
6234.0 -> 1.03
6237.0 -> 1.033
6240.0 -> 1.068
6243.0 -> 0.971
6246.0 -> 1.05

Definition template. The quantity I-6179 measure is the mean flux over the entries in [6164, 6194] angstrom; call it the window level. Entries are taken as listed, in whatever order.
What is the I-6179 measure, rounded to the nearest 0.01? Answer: 1.12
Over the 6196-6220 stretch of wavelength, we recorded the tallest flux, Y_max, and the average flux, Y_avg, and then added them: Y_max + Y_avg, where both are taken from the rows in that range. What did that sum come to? 2.27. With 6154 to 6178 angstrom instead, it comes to 2.30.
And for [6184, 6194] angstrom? 2.24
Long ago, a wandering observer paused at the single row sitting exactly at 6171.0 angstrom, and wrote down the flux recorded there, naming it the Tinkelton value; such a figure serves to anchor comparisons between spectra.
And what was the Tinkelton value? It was 1.155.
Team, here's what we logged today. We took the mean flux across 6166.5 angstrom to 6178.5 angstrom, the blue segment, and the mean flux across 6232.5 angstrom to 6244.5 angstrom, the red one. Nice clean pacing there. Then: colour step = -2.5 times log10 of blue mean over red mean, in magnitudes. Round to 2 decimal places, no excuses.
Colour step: -0.11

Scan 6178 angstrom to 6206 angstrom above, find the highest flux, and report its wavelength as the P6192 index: 6204.0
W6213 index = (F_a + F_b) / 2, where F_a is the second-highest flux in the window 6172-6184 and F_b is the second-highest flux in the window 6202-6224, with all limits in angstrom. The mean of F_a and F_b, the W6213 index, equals 1.14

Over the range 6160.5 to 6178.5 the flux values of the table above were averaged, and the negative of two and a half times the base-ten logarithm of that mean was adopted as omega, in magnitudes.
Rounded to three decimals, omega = -0.118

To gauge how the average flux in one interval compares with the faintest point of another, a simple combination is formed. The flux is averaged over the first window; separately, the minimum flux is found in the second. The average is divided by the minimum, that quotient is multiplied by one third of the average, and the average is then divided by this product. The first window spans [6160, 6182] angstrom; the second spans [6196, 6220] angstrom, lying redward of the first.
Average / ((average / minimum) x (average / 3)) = 2.66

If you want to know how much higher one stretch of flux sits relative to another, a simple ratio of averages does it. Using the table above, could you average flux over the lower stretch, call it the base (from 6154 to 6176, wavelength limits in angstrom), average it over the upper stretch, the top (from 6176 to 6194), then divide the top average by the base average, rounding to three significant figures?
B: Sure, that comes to 1.01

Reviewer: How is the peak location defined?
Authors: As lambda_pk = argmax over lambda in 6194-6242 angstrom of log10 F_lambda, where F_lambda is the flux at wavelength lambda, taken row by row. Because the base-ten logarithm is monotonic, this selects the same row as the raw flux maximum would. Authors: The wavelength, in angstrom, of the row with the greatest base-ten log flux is 6204.0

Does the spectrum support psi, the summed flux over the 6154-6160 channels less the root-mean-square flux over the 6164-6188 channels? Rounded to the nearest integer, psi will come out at 1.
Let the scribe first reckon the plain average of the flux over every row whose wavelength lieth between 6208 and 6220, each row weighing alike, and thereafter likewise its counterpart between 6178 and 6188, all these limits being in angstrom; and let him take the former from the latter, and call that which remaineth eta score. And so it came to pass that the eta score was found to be 0.09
